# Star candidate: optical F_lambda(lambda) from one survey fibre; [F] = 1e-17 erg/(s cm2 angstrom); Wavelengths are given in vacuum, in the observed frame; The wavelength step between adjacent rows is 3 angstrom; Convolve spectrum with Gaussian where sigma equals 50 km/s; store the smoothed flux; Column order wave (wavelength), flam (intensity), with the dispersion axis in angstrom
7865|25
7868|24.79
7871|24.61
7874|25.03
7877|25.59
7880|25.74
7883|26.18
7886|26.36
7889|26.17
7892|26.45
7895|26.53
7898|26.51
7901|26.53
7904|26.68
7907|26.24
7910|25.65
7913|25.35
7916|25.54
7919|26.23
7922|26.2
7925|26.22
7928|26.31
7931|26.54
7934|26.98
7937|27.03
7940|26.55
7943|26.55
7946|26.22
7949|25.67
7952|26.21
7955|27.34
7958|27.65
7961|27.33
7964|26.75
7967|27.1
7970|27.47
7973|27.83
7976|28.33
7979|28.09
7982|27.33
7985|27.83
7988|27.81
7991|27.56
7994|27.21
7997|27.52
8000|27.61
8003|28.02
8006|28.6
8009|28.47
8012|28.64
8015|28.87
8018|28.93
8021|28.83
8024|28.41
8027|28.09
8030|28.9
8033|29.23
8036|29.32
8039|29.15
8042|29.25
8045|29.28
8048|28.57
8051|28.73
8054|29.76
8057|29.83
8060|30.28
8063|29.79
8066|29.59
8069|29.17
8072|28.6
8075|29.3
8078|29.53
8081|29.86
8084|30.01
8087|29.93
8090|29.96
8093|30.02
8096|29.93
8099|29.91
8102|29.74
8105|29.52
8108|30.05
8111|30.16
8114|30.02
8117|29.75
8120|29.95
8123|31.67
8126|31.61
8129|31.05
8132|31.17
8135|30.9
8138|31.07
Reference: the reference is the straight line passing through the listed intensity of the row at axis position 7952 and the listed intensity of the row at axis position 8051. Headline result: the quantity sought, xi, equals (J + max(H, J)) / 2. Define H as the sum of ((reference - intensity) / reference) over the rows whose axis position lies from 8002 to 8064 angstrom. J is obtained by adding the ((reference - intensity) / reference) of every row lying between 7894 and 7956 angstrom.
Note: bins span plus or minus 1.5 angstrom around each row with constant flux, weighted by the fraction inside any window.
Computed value -0.61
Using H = -0.54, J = -0.7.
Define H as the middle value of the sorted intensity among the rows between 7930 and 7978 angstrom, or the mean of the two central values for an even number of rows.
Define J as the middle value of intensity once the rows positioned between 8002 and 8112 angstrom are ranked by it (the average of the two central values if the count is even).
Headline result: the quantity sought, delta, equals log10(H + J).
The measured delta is 1.751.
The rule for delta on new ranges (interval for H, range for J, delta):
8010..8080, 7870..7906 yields 1.744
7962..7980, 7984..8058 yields 1.750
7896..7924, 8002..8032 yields 1.739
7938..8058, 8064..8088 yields 1.761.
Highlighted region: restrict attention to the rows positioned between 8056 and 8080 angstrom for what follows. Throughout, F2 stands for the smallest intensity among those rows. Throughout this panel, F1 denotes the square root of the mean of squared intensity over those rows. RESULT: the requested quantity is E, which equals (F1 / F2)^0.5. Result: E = 1.016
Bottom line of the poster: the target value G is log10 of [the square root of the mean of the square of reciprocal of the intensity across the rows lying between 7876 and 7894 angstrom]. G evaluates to -1.416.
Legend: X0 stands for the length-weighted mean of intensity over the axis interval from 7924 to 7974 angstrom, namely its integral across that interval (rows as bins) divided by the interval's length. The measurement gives 26.8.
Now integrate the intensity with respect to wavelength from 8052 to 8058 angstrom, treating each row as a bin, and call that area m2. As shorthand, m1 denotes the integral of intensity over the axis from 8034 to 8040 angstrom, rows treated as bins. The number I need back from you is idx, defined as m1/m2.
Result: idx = 0.98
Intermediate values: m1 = 175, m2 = 178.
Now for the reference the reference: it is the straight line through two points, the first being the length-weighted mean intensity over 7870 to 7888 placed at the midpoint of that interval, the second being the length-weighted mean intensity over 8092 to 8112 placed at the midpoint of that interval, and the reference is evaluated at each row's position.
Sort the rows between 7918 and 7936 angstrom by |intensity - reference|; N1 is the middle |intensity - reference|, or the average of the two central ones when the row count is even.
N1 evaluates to 0.25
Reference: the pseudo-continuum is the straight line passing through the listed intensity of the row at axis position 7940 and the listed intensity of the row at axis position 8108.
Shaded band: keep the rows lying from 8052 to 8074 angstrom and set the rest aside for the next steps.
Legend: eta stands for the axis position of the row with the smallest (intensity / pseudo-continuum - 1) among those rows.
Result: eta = 8072 angstrom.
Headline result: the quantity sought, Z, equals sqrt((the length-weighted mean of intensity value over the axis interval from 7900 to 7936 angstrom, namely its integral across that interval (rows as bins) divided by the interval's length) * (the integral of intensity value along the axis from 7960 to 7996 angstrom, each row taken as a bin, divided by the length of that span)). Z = 26.9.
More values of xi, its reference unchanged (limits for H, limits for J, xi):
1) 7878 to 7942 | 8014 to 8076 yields -0.41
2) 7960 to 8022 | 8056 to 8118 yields -0.08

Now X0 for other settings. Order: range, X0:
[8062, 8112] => 29.7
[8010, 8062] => 29.1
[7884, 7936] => 26.3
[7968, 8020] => 28.0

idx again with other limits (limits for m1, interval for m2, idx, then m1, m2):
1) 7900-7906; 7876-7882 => 1.03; 159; 154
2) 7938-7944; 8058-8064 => 0.89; 160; 180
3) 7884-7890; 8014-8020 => 0.91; 158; 173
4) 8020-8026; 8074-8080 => 0.97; 171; 177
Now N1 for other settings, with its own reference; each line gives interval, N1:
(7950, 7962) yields 0.38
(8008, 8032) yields 0.42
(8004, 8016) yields 0.50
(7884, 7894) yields 0.57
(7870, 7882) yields 0.30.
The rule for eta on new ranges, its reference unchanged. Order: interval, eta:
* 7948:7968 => 7949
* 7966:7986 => 7982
